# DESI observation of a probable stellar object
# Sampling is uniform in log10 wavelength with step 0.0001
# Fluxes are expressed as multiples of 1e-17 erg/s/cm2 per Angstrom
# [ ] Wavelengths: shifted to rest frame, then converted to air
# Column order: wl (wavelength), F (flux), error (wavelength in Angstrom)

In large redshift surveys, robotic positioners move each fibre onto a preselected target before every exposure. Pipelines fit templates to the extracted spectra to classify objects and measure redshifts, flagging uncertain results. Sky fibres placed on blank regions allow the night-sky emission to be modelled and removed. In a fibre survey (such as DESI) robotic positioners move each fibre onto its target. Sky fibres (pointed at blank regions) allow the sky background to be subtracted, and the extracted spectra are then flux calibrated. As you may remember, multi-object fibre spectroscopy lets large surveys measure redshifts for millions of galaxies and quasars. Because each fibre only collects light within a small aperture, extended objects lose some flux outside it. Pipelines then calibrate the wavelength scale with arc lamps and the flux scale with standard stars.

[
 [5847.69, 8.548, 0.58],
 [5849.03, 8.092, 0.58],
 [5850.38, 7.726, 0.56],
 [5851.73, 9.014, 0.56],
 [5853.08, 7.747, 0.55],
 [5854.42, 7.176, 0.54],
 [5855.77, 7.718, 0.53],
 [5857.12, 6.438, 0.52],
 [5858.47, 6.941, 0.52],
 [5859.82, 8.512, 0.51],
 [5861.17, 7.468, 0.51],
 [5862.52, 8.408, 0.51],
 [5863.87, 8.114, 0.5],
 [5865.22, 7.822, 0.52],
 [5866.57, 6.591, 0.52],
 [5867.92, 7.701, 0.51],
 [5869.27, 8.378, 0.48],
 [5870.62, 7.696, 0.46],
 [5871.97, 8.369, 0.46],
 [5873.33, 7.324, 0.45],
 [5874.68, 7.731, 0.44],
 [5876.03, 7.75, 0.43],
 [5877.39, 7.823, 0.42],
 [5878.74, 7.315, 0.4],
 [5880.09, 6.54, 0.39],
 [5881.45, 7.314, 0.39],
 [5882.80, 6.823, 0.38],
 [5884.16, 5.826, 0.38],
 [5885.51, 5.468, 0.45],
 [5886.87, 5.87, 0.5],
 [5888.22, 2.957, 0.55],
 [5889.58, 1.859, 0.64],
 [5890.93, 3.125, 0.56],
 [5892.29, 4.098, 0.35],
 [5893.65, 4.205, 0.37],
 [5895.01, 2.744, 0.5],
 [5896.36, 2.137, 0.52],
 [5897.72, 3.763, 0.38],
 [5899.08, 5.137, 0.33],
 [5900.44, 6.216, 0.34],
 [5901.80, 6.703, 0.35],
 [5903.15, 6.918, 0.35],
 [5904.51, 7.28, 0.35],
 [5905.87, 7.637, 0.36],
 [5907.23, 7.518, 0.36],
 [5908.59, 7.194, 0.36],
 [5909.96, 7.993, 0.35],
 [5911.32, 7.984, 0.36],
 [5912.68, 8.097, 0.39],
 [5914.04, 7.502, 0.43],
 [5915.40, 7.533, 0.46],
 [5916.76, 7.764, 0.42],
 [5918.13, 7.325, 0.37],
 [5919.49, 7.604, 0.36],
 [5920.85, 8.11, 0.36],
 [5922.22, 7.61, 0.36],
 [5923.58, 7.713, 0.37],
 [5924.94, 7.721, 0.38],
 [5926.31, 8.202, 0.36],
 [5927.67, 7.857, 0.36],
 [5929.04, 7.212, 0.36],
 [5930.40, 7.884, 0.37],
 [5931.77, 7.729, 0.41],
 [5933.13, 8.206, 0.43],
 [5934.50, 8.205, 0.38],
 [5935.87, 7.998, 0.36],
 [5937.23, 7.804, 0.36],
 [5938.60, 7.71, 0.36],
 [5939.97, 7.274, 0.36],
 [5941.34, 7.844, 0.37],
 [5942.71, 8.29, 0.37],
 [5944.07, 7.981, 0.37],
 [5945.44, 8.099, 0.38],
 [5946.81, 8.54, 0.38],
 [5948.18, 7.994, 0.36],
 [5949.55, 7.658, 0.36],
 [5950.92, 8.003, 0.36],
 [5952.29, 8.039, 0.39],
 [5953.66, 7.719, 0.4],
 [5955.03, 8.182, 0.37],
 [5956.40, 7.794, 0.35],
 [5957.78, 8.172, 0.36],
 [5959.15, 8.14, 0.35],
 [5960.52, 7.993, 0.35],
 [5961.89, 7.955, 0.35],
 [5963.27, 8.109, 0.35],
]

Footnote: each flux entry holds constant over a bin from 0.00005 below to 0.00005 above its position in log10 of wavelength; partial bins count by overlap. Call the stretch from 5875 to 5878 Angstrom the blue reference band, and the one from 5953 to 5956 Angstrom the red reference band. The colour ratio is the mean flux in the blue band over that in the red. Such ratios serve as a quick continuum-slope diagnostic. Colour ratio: 0.98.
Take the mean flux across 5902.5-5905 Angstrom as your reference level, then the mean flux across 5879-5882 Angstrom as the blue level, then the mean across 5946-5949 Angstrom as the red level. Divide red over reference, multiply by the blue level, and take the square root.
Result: 2.8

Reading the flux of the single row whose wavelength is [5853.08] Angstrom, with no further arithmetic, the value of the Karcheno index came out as 7.747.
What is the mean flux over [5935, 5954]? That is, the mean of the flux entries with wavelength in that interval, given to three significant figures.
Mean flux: 7.93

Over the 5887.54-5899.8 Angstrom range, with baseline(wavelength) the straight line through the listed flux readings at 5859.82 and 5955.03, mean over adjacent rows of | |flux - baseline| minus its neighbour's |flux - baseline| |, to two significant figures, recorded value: 1.1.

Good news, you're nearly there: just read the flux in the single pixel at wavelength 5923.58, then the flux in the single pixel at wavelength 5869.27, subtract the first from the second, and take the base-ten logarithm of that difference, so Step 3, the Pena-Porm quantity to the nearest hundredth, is -0.18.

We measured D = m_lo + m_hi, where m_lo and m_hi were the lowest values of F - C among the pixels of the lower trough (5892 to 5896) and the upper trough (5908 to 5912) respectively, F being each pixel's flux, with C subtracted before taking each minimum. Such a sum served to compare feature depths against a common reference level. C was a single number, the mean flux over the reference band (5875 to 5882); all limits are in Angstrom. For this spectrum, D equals -4.8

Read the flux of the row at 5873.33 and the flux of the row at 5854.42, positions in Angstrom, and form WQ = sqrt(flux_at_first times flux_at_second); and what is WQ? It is 7.2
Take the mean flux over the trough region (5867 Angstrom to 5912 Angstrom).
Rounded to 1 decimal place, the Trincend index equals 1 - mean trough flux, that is -5.2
